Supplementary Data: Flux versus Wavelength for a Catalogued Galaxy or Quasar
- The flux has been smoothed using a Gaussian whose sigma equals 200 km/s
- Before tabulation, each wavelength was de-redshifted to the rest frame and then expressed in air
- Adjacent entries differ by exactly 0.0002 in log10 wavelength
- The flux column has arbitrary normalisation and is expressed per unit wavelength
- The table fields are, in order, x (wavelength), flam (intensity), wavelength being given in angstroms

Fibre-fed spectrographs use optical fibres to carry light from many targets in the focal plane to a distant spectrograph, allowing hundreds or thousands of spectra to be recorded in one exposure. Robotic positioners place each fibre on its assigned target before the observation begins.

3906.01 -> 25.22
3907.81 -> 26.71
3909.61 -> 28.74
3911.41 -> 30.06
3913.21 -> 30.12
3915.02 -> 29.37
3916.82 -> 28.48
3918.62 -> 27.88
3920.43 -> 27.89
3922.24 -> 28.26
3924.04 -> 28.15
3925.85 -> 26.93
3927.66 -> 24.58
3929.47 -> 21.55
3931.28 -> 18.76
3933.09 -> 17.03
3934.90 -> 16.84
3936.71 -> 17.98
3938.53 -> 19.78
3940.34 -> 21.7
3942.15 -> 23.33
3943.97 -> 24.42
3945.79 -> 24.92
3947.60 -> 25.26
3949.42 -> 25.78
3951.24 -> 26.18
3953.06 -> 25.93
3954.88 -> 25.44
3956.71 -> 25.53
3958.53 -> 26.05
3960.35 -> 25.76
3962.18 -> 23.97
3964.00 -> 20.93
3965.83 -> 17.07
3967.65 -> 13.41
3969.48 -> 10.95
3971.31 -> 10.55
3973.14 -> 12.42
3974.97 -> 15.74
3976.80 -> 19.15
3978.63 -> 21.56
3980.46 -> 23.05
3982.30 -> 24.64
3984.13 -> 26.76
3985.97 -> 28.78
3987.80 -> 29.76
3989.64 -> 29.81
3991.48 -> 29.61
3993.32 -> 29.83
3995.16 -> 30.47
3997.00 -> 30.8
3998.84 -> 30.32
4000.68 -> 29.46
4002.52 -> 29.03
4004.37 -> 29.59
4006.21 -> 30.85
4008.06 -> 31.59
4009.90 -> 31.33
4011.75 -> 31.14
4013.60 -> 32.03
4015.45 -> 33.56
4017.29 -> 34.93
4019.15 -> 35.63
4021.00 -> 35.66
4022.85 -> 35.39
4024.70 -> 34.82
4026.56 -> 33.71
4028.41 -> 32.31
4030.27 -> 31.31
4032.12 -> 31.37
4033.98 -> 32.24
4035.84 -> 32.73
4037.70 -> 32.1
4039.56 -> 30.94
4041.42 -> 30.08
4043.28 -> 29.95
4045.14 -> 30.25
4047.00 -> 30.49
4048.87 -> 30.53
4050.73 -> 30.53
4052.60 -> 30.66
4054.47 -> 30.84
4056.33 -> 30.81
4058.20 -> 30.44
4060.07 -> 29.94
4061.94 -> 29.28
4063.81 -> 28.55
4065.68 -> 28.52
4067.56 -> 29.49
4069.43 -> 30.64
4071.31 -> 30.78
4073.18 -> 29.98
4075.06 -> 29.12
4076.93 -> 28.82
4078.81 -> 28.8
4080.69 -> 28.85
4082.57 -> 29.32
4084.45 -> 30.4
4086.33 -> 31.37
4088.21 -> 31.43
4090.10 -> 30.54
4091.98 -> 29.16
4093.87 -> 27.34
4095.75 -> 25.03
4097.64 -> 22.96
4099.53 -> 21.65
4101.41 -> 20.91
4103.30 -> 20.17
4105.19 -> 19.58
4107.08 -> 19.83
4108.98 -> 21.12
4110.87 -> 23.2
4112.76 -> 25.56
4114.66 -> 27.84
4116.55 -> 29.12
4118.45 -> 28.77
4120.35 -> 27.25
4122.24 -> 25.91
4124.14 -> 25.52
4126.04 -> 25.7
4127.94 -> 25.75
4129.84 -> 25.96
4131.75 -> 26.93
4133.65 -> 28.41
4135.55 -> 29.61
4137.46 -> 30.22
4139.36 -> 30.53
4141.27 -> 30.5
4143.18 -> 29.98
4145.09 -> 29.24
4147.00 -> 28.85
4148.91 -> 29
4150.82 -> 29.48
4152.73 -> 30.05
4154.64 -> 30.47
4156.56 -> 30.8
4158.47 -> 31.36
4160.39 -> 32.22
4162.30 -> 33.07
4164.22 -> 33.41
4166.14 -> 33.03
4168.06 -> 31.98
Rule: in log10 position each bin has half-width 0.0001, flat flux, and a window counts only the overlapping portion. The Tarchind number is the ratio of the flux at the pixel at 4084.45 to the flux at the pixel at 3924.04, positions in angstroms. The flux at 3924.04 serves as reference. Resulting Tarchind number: 1.1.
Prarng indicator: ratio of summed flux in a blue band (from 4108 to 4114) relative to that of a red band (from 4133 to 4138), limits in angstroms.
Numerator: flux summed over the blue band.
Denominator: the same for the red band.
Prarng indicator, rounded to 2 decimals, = 0.79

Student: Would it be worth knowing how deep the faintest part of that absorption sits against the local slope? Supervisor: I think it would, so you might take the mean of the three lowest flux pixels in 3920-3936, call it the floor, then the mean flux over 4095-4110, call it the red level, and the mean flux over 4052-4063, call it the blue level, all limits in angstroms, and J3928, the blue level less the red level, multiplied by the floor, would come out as 157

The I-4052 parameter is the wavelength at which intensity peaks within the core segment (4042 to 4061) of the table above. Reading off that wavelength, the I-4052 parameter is 4054.47 angstroms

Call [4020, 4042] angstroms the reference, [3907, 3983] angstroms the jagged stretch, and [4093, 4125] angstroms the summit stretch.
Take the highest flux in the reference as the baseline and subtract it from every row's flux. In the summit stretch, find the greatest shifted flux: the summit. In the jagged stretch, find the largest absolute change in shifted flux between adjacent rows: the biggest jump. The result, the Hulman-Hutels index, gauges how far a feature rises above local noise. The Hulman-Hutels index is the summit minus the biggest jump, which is -10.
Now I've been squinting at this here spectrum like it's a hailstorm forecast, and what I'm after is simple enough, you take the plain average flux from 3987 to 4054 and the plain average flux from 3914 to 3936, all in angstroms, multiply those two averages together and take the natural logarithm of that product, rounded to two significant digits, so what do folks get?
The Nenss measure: 6.7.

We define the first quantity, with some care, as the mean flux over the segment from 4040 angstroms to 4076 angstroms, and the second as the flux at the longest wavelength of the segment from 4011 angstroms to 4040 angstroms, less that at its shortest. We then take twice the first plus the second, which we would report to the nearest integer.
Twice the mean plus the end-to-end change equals 60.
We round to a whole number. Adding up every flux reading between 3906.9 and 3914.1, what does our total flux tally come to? 116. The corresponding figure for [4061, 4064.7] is 58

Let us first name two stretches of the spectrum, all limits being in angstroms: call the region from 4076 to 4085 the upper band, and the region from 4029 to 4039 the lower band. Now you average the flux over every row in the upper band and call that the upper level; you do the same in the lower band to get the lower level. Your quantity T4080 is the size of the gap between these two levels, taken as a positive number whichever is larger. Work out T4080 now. 2.7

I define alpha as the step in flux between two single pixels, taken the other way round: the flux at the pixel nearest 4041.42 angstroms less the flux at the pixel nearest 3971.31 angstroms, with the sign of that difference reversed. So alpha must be -20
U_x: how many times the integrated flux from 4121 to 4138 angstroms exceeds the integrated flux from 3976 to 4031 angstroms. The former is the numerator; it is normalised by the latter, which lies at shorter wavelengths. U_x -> 0.3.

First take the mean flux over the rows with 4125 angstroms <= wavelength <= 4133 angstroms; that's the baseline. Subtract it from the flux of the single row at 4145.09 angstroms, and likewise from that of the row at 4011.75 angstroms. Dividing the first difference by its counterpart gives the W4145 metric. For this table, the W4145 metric 0.62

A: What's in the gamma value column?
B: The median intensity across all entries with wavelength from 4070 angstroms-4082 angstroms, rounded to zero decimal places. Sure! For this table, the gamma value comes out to 29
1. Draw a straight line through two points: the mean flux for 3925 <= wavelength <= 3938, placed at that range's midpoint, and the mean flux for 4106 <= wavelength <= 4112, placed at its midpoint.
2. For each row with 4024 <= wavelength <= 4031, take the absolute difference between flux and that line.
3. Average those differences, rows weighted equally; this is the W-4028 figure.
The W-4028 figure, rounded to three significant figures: 12.0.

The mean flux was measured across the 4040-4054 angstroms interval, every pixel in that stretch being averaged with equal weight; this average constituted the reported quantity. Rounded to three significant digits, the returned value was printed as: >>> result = 30.4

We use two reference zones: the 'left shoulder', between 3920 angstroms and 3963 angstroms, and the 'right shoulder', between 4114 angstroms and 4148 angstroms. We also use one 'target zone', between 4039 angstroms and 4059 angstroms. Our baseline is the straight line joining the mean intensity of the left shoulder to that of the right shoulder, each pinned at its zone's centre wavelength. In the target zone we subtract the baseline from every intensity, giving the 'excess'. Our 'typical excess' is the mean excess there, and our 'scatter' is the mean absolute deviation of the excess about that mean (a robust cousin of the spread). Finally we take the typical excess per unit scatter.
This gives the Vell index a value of 21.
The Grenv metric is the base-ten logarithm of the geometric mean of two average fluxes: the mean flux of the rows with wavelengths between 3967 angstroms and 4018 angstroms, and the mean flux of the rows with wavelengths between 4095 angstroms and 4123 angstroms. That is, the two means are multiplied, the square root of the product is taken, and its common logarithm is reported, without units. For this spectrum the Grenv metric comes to 1.40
